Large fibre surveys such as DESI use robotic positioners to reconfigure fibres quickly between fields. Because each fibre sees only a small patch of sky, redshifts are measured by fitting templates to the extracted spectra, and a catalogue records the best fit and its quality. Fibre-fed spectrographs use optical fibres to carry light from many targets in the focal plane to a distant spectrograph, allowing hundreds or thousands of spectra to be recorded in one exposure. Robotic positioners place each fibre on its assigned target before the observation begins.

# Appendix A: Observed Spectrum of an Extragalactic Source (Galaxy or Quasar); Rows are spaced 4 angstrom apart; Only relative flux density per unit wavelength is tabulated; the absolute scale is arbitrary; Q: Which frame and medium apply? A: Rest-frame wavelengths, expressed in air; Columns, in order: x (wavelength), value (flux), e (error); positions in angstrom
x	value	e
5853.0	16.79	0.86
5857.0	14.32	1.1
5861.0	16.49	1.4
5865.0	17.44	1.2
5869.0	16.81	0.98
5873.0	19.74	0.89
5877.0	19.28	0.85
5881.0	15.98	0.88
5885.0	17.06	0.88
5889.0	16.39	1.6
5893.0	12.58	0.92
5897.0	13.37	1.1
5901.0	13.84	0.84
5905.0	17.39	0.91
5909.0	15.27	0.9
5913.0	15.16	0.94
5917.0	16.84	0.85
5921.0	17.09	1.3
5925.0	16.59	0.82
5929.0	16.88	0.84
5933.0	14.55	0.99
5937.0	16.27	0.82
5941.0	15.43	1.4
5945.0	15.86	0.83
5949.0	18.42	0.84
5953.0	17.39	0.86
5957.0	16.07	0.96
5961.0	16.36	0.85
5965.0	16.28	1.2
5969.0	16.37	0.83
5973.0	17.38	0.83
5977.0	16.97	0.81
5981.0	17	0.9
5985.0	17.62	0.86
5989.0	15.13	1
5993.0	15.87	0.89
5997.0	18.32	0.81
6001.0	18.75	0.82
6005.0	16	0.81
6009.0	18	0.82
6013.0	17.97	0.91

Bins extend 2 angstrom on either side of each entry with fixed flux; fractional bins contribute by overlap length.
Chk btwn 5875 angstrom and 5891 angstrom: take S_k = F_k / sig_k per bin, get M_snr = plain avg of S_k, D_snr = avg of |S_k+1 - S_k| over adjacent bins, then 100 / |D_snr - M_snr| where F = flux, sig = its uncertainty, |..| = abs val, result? 7.9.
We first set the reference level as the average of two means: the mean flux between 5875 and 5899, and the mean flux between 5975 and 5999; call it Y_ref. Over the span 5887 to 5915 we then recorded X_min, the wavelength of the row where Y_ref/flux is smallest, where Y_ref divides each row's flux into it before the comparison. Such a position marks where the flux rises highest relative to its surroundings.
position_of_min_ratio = 5905.0 angstrom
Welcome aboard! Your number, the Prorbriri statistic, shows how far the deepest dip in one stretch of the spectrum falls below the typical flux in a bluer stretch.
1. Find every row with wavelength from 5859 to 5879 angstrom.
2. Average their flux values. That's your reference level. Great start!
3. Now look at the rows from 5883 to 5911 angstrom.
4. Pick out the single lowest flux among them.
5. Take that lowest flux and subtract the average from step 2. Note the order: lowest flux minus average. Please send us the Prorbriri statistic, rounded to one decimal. -5.4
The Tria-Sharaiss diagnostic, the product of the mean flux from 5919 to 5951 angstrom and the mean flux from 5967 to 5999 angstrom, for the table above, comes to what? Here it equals 276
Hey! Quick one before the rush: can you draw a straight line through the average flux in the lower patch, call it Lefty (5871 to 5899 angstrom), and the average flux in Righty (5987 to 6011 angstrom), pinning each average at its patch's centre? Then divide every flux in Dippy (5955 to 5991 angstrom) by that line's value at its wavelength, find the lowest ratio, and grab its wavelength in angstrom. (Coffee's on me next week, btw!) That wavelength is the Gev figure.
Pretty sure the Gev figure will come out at 5989.0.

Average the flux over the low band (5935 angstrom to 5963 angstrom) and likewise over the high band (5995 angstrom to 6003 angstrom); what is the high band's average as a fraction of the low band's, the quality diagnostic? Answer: 1.12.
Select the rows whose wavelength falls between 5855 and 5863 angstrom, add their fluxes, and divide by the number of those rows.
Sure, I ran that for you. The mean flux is 15.4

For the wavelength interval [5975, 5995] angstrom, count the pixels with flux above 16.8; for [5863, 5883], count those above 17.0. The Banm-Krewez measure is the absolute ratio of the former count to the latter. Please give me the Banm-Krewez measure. 1.0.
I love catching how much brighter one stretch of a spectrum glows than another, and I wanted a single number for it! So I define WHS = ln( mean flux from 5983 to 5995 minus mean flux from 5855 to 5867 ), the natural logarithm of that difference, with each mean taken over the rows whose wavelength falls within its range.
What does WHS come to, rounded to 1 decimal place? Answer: -2.1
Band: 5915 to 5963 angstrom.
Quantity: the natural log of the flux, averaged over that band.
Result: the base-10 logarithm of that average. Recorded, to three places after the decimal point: 0.447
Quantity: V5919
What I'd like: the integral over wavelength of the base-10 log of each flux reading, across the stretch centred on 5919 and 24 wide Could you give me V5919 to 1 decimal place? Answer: 29.1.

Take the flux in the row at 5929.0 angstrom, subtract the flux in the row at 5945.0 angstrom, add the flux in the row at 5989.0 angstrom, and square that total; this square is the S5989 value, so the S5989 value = 261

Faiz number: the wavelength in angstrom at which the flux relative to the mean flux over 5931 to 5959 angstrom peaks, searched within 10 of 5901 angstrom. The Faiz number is 5905.0 angstrom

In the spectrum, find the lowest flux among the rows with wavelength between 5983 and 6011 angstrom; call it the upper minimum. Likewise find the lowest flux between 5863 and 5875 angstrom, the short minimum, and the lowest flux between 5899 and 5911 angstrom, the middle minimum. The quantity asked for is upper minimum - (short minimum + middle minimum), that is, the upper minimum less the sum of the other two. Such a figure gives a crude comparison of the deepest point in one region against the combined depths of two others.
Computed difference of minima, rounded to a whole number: -16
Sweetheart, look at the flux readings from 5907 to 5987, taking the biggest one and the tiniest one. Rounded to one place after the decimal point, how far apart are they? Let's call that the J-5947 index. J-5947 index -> 3.9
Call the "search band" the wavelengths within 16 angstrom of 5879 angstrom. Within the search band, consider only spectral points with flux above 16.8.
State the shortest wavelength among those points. 5865.0 angstrom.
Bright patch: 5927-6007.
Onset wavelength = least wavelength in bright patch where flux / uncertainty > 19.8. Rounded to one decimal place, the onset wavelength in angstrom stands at 5929.0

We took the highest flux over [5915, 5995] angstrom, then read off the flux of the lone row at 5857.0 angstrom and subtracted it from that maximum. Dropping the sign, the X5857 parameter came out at 4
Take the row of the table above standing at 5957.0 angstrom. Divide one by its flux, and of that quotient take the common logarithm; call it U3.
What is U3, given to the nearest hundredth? -1.21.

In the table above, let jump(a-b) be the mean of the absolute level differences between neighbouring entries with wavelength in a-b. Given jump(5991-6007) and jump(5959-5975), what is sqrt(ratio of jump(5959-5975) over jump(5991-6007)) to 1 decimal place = 0.5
